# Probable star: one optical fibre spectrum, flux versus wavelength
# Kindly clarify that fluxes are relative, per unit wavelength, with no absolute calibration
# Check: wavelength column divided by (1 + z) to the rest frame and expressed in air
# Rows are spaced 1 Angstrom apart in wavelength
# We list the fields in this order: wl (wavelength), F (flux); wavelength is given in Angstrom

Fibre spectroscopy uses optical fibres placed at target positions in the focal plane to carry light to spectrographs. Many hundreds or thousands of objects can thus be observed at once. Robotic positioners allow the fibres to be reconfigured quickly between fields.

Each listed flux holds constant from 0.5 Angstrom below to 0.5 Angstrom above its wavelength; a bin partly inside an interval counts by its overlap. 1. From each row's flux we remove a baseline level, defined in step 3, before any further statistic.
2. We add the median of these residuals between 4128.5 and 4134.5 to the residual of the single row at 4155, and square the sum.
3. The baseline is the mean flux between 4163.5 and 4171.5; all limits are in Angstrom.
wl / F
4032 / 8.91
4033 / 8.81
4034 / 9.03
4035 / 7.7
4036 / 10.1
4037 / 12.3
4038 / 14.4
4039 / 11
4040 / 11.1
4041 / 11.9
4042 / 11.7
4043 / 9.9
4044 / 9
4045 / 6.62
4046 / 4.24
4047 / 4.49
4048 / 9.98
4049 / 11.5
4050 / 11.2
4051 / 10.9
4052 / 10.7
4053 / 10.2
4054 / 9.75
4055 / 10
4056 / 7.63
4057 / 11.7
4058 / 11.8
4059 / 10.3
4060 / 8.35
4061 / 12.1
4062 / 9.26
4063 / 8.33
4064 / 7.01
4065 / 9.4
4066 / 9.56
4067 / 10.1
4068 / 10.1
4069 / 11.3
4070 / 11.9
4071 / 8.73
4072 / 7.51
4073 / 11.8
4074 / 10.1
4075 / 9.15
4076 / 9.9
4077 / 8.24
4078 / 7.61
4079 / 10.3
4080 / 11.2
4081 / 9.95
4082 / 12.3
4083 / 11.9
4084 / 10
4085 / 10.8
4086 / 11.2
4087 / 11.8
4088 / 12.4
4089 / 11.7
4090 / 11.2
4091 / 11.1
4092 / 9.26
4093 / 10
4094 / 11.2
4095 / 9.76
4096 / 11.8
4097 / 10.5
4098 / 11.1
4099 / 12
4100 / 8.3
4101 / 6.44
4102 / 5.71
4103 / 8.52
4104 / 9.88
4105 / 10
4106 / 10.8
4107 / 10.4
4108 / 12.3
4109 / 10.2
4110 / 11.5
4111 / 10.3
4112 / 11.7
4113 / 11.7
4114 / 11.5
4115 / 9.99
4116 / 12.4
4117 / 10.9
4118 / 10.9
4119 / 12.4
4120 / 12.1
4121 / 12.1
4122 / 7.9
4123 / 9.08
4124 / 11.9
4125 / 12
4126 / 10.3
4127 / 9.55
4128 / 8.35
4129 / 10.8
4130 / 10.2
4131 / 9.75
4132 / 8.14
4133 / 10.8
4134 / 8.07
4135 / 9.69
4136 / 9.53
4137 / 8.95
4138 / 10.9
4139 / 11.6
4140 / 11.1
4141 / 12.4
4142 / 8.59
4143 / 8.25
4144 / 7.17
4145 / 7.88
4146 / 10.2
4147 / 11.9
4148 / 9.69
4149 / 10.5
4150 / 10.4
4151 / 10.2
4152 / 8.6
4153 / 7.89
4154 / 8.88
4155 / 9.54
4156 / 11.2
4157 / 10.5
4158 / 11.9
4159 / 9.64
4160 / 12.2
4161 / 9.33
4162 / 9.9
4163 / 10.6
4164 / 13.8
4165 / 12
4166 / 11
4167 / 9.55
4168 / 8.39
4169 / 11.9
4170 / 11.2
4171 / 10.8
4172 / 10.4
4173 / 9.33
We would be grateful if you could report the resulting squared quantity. 7.0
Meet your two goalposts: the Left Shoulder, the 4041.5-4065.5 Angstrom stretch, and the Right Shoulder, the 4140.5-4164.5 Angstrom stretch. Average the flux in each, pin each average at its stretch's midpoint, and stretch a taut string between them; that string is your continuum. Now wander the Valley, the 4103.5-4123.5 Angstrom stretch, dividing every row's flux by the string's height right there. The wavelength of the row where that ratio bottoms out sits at 4122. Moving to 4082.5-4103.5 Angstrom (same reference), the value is 4102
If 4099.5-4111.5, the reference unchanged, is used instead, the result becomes 4102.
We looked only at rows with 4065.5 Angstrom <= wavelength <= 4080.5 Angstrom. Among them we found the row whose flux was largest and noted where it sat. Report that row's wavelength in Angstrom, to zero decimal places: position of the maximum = 4070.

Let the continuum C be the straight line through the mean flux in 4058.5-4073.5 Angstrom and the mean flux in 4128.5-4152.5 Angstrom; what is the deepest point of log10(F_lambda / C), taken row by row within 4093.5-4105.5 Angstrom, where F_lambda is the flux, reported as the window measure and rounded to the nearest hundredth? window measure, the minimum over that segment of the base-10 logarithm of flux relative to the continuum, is -0.23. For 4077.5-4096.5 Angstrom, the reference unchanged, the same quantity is -0.11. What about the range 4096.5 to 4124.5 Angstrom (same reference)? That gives -0.23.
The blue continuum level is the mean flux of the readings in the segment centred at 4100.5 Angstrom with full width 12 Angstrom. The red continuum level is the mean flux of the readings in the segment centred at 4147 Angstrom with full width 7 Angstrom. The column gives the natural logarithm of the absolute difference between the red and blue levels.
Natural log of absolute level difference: -2.2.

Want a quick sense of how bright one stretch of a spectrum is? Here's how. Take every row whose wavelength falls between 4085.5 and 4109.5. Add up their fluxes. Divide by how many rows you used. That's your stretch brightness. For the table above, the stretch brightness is 10.3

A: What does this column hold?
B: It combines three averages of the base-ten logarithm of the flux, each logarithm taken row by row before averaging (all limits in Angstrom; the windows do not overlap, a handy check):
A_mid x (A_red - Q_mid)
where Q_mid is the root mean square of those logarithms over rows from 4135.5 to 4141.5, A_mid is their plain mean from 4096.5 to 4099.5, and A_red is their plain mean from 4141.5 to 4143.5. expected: -0.11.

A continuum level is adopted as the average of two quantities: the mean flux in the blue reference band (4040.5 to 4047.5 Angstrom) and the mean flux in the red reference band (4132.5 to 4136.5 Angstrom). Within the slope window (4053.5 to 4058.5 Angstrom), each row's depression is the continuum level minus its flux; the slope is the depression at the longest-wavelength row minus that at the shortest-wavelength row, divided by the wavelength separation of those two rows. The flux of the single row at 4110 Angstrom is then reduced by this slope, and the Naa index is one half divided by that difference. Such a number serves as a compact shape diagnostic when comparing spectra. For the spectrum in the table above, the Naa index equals 0.042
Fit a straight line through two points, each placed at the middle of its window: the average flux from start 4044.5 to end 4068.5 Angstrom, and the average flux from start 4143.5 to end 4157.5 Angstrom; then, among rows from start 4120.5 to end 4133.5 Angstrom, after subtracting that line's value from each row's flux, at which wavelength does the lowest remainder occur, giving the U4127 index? 4122 Angstrom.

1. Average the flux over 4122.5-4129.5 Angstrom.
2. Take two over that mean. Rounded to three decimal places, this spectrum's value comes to 0.194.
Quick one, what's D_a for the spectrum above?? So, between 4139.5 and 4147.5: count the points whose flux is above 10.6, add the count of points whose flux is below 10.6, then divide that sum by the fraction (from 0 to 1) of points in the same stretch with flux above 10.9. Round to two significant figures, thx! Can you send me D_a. 21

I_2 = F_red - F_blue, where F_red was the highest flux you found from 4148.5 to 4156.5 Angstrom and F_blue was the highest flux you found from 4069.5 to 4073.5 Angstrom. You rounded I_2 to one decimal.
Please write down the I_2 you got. -0.7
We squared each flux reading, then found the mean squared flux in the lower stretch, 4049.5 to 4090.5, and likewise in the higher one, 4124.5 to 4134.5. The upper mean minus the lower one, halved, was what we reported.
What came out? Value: -4.6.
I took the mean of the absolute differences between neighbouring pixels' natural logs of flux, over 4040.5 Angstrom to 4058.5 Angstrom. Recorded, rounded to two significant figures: 0.17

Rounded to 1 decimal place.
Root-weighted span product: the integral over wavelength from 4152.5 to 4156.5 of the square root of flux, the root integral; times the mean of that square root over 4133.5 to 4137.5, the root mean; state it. 36.8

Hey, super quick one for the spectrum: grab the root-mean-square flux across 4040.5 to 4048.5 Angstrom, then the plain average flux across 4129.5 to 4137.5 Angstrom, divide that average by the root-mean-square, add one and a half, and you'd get 2.55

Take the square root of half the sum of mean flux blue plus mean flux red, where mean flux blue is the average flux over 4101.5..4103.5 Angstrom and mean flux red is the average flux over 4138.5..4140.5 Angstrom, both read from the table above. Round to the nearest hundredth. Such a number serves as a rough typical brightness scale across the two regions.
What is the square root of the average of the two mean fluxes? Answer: 3.04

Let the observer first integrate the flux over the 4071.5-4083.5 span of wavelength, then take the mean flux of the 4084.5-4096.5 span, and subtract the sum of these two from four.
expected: -127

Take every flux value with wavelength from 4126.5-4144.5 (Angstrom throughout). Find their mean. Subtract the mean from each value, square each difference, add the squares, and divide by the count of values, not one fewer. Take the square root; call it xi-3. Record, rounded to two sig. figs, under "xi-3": 1.4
